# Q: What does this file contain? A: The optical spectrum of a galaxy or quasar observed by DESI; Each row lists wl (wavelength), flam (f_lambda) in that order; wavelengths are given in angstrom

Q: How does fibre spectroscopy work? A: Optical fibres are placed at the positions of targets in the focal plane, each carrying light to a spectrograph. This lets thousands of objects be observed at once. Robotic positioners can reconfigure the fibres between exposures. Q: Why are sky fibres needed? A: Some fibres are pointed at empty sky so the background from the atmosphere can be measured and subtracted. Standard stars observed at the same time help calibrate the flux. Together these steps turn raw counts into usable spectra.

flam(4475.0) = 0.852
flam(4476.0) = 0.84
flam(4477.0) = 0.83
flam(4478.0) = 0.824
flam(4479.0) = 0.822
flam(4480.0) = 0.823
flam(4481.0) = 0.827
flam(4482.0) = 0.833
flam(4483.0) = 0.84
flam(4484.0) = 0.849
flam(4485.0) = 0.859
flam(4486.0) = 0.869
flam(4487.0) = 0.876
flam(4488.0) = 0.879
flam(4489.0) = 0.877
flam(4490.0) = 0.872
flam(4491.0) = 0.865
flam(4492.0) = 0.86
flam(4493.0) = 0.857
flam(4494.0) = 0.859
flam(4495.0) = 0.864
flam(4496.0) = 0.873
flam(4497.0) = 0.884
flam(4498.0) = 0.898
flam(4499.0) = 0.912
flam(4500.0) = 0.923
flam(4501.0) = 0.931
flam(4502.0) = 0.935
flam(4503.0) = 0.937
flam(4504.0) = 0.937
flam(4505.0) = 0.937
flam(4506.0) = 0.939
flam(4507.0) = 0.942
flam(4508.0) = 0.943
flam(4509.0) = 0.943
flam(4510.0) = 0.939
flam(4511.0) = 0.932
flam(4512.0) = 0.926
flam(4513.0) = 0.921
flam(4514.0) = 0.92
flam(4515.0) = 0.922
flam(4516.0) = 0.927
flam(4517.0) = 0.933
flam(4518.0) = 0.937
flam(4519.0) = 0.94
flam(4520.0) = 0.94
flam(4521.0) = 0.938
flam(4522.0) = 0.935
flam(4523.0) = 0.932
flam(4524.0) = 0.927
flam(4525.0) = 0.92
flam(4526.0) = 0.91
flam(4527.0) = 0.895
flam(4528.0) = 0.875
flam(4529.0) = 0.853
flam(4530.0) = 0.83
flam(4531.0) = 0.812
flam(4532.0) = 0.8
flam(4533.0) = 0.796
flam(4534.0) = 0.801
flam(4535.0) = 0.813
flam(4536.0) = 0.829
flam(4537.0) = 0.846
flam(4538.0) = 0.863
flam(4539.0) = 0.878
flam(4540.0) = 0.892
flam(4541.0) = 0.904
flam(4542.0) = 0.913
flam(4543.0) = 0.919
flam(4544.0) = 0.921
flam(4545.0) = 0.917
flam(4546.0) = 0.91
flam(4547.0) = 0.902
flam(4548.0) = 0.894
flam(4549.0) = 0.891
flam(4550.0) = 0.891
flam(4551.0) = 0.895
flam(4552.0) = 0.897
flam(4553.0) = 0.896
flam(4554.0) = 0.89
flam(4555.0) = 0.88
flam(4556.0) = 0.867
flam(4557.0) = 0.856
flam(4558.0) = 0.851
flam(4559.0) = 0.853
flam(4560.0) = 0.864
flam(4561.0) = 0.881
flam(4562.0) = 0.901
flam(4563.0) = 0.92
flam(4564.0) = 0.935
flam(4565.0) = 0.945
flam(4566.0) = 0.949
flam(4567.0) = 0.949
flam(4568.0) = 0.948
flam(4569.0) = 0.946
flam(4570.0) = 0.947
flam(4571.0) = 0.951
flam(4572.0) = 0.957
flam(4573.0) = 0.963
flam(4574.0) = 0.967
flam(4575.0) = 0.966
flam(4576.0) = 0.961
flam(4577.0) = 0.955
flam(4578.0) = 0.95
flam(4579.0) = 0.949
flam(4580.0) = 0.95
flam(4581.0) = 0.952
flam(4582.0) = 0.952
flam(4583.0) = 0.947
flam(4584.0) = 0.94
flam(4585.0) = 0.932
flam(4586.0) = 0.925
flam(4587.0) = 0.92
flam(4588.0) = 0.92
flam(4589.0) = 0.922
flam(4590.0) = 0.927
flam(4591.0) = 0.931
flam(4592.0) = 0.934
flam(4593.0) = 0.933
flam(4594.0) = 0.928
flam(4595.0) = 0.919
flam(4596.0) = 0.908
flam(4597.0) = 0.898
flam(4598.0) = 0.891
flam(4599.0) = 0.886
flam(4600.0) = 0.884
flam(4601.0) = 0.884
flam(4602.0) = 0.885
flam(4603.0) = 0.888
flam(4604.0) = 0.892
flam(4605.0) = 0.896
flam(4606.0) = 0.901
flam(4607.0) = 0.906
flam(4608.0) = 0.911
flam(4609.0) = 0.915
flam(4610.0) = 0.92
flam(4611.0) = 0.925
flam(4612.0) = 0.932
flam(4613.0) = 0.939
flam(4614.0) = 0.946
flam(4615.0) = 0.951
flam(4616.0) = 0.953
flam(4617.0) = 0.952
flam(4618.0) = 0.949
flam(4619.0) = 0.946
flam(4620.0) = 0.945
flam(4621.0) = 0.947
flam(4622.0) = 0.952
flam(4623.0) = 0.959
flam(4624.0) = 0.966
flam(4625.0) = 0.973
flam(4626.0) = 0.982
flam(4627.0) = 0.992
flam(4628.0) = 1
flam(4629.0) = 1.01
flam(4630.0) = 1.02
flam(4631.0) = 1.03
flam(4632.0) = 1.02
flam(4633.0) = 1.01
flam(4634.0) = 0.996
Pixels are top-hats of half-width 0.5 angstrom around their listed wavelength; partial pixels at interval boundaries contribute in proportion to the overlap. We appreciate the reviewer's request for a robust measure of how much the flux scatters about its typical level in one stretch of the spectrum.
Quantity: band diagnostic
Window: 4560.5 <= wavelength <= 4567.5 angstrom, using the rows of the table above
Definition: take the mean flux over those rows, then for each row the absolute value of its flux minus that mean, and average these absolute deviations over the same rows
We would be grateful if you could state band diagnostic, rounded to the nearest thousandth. 0.021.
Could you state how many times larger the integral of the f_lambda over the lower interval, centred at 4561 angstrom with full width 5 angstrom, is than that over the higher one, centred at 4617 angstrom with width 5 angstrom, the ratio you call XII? 0.93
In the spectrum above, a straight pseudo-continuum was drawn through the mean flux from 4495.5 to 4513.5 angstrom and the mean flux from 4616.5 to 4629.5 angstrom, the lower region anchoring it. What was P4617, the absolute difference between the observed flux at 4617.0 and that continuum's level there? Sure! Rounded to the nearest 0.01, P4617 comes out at 0.01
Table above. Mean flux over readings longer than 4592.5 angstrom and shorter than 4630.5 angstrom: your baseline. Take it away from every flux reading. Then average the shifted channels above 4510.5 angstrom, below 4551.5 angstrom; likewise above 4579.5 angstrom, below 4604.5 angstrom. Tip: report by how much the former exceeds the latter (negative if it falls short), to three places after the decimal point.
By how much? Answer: -0.025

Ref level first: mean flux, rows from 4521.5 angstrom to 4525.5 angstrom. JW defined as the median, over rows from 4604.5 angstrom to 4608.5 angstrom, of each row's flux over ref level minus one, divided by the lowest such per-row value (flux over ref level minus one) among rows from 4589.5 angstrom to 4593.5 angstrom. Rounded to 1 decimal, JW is 16.7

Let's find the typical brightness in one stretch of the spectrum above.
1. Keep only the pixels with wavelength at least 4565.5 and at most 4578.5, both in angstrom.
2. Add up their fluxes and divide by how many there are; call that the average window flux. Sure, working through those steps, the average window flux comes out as 0.955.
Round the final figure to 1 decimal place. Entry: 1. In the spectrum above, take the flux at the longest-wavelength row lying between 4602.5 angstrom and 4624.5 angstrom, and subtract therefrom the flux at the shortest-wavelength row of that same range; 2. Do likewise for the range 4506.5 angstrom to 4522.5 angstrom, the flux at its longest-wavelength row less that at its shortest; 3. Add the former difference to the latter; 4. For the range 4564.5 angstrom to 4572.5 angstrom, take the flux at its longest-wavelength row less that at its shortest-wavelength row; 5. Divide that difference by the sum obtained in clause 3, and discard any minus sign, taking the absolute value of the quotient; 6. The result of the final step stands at 0.2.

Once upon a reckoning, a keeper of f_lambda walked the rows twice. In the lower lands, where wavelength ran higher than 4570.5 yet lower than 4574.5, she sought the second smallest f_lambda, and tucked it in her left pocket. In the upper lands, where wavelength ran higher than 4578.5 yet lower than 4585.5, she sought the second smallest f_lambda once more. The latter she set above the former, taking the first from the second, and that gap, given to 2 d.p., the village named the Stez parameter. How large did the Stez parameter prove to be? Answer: -0.02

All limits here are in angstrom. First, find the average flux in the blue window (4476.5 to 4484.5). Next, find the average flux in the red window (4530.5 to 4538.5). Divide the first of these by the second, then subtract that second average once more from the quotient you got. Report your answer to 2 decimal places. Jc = 0.19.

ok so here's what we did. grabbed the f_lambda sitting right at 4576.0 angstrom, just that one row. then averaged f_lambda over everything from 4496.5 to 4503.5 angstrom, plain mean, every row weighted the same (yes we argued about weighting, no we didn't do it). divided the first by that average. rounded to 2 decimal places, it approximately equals 1.05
